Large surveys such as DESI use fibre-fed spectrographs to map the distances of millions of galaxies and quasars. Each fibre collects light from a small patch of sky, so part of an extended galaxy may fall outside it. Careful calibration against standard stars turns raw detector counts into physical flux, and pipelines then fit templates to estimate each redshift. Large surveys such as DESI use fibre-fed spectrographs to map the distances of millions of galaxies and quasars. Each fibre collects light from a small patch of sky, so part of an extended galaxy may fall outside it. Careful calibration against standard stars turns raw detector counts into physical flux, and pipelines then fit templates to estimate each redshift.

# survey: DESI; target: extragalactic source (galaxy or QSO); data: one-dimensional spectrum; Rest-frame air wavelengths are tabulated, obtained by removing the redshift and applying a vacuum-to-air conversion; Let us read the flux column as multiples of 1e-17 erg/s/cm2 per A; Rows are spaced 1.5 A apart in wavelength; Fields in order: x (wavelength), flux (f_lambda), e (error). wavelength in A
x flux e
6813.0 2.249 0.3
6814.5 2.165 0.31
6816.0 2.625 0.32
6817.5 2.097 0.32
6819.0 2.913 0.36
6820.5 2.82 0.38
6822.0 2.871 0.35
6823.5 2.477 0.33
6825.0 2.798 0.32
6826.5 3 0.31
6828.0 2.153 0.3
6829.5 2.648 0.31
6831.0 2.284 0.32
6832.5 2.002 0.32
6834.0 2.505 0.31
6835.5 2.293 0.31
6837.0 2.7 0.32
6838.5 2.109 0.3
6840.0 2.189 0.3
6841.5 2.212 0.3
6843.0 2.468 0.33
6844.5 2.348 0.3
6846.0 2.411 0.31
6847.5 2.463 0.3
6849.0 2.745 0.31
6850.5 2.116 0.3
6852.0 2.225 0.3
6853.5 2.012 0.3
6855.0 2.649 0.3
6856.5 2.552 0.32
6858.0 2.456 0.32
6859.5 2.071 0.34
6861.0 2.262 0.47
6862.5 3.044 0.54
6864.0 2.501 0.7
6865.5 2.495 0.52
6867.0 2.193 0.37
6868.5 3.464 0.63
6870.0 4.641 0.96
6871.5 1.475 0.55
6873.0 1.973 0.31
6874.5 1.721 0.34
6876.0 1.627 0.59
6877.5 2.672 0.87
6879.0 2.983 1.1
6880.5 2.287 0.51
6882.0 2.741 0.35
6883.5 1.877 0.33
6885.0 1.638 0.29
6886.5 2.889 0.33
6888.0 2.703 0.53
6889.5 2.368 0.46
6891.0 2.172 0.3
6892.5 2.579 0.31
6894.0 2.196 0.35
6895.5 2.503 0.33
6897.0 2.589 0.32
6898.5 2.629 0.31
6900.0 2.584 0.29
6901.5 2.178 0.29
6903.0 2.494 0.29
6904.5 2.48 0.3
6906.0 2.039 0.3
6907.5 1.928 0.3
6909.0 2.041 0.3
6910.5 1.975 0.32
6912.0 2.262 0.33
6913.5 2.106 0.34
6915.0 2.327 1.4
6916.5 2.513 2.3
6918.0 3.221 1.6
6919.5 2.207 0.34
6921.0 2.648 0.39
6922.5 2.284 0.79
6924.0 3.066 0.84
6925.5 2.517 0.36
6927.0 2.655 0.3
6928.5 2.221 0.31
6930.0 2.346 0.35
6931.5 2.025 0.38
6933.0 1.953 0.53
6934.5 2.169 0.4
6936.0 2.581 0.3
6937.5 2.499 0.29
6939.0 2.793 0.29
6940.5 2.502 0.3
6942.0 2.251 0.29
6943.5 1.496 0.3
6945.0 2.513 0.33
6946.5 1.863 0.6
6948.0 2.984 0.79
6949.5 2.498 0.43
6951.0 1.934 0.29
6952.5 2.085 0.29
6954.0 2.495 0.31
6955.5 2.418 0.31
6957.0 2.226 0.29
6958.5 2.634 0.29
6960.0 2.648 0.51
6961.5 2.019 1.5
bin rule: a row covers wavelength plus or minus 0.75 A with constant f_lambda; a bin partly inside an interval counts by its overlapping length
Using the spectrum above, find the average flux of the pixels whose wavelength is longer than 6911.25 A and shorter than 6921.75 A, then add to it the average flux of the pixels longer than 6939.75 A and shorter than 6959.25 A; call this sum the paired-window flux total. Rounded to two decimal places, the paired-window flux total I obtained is 4.77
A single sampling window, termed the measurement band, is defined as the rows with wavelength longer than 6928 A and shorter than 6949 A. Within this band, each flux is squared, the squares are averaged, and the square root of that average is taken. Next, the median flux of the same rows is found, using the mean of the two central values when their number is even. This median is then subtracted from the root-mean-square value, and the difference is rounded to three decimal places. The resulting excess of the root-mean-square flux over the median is 0.032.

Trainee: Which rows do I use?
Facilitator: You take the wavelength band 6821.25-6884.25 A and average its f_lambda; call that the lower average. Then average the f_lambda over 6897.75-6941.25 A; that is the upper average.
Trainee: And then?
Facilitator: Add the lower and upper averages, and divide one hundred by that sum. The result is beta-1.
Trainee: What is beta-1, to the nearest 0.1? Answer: 20.7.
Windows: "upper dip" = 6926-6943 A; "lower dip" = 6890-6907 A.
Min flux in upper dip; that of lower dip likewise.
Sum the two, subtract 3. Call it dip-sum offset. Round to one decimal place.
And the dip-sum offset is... 1.0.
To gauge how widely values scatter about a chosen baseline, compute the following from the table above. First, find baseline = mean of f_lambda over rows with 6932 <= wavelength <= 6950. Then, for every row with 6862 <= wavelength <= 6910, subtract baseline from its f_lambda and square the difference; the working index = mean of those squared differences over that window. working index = 0.36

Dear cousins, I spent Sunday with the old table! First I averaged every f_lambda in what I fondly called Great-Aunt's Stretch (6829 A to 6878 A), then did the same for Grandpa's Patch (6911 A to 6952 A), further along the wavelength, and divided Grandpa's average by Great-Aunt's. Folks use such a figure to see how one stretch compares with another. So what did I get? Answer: 0.990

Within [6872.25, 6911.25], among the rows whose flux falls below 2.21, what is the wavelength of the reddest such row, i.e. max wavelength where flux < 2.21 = 6910.5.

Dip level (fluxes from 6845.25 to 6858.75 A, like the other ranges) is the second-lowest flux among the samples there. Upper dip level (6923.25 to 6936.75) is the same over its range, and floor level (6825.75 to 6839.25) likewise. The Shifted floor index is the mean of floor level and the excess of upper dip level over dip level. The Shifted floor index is 1.01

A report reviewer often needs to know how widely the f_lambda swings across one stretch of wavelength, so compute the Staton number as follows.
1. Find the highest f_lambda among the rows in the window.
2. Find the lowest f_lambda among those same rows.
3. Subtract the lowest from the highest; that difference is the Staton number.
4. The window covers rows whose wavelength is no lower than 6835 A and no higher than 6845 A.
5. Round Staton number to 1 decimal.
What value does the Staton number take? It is 0.6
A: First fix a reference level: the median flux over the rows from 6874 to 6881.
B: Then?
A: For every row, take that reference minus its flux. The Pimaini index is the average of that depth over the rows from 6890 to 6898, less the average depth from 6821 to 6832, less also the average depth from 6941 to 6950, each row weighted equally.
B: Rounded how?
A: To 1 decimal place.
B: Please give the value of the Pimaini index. 0.2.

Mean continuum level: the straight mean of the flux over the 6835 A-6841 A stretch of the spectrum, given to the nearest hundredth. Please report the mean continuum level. 2.32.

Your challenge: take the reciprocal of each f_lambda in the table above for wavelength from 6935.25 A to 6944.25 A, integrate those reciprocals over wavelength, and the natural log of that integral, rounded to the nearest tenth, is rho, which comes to 1.4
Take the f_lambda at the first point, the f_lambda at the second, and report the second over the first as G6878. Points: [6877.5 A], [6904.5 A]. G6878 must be 0.93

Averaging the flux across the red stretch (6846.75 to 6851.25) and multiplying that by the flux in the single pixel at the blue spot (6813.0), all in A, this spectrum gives 5.5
